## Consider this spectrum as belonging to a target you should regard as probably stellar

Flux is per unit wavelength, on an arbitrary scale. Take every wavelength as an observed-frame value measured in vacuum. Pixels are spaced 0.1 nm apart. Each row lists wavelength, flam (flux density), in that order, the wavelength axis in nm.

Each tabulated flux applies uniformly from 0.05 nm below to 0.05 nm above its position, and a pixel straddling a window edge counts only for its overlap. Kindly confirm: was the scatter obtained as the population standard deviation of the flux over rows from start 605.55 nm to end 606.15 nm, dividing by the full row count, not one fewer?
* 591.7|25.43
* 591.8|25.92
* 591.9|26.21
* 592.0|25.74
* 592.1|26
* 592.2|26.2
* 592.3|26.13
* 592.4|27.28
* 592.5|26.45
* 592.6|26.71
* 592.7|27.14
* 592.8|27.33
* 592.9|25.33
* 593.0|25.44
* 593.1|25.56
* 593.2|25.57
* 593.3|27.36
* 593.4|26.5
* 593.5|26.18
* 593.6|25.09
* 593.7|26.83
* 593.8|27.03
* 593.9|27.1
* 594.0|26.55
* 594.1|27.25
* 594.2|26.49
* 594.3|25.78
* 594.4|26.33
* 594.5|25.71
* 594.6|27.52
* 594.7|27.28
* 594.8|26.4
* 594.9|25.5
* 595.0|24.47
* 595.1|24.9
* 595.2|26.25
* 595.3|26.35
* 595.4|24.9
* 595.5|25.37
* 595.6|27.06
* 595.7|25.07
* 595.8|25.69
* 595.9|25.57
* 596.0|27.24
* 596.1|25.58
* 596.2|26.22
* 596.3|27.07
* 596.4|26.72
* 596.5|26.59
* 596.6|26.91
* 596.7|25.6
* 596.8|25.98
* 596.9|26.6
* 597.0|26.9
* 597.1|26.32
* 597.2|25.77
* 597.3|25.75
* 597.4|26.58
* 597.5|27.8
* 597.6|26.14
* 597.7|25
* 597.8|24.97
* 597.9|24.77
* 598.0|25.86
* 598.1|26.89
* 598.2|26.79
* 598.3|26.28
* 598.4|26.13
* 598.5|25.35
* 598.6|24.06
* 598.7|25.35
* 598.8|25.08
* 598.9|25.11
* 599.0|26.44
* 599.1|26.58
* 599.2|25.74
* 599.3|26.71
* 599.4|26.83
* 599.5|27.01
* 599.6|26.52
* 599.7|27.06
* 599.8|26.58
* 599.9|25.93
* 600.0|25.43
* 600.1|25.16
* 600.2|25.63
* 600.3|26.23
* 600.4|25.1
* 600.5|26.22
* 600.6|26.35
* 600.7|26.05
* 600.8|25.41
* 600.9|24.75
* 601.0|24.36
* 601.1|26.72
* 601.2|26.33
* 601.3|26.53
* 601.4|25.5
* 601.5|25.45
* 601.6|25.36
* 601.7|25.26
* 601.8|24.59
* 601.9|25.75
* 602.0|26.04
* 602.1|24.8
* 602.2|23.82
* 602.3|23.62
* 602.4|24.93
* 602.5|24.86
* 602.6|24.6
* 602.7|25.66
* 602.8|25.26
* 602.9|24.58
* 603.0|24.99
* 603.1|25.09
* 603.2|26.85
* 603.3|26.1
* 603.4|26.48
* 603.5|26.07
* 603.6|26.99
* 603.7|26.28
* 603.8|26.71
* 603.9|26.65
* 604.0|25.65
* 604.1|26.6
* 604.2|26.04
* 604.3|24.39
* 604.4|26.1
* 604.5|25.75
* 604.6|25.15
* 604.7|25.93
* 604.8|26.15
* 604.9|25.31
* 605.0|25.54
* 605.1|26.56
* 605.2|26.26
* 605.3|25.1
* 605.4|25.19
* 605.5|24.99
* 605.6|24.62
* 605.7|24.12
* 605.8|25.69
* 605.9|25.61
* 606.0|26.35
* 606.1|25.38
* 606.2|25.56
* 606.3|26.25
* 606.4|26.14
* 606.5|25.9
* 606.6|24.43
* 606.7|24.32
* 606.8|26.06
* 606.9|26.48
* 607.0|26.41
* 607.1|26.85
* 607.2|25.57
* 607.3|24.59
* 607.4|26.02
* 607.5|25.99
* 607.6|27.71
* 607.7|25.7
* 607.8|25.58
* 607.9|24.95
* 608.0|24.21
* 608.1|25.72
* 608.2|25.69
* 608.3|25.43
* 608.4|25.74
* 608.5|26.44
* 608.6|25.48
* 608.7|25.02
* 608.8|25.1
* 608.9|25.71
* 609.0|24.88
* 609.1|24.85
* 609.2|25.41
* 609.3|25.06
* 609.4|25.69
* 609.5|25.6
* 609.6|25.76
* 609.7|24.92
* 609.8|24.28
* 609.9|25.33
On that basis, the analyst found 0.73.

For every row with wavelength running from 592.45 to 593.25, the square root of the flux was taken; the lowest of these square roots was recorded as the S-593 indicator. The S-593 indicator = 5.03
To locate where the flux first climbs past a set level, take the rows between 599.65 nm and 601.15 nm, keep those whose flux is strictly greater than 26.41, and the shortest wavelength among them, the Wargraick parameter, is 599.7 nm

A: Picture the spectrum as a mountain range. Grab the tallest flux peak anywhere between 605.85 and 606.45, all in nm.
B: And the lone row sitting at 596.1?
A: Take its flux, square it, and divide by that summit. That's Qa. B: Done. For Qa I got 24.8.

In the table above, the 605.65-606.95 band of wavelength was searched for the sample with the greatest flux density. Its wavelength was 606.9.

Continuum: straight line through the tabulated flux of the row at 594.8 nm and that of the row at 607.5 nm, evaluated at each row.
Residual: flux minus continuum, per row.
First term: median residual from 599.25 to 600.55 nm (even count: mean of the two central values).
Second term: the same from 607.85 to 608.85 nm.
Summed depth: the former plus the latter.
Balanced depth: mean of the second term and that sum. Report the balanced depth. -0.50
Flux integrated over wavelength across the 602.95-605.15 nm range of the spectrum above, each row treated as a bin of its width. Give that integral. 57.1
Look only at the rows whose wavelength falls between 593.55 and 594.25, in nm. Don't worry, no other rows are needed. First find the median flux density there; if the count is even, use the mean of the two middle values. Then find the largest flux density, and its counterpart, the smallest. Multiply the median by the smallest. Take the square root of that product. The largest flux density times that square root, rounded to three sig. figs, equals 707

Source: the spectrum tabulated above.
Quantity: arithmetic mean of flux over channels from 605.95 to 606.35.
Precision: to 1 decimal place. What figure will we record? 25.9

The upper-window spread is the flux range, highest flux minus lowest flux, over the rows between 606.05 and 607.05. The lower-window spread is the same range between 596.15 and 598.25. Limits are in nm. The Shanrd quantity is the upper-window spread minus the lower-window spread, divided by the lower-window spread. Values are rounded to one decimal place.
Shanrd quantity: -0.3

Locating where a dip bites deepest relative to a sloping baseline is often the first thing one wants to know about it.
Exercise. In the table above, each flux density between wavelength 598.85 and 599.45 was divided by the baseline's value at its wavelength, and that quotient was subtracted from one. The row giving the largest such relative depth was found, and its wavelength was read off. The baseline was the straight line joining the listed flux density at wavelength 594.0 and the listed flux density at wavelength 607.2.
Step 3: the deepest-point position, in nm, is 598.9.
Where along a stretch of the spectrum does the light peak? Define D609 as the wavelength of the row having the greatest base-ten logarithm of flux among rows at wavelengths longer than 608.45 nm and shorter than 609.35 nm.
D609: 608.5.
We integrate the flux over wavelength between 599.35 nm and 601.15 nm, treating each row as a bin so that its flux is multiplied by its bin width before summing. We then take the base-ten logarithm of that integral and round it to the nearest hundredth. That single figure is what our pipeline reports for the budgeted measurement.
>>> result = 1.67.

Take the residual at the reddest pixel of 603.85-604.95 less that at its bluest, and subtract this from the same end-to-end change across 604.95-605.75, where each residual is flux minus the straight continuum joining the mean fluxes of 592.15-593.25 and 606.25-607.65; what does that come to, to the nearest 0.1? -0.1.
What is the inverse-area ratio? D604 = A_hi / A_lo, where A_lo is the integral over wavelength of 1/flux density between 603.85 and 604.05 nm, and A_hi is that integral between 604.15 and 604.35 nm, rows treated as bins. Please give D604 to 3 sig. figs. 1.04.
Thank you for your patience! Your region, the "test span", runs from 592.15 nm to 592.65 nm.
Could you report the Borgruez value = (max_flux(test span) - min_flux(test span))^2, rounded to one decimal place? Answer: 1.3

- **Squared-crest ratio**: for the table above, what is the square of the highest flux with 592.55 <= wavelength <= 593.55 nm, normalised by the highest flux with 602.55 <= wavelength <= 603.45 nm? 27.9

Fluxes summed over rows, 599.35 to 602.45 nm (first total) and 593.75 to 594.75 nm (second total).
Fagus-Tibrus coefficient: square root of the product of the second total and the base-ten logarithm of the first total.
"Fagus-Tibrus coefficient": 28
